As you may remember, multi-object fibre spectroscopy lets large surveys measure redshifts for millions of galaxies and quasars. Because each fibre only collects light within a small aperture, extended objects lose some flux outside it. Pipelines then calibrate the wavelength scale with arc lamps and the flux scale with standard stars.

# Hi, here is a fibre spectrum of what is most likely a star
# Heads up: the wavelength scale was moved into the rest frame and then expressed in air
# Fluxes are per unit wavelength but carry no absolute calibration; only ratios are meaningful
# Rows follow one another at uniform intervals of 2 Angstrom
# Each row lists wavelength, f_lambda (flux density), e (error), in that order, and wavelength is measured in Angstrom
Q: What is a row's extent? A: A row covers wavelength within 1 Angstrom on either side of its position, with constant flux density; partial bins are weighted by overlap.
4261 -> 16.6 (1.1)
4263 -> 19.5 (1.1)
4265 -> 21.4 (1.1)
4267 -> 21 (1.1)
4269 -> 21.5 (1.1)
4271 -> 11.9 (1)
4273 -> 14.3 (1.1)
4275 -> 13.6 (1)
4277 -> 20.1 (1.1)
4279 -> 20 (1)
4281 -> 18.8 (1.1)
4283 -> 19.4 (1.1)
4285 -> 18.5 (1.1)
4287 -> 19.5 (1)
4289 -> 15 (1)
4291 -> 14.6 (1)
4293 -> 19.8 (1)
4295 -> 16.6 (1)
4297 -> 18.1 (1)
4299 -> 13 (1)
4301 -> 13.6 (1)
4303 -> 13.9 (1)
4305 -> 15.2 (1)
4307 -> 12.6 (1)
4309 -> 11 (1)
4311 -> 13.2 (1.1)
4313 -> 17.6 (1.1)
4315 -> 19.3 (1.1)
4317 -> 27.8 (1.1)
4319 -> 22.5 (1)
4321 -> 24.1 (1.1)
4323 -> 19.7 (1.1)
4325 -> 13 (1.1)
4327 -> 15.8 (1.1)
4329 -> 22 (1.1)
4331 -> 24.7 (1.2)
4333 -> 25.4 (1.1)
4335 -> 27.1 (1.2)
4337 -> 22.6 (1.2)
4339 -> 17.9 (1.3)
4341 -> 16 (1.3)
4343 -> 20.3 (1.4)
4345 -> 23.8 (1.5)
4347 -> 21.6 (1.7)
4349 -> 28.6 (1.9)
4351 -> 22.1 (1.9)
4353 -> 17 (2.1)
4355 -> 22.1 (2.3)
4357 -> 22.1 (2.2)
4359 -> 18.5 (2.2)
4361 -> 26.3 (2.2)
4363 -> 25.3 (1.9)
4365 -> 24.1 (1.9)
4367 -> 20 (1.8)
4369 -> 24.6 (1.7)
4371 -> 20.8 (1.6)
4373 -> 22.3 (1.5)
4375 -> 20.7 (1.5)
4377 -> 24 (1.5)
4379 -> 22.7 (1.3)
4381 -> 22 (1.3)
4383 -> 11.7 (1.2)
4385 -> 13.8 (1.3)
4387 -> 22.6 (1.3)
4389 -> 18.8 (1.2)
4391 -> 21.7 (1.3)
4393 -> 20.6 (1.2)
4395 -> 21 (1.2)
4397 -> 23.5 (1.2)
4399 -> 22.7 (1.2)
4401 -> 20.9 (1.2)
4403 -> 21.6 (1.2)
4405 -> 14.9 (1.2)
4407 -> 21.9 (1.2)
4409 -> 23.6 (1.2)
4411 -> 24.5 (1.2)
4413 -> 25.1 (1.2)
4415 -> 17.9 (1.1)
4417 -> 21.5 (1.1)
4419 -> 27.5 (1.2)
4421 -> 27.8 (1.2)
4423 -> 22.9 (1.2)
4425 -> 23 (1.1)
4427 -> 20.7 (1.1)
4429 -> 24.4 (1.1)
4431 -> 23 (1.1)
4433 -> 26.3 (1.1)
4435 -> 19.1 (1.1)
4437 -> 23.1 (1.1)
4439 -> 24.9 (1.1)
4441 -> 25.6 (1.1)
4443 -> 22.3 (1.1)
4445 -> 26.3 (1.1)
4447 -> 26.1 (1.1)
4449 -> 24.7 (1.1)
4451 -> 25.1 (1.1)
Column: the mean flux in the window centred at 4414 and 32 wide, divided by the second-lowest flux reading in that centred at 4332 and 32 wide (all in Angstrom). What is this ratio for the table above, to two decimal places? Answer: 1.43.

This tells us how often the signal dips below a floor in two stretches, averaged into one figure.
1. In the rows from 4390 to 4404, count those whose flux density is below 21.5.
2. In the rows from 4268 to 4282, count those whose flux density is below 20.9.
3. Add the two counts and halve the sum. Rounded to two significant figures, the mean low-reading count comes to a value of 4.5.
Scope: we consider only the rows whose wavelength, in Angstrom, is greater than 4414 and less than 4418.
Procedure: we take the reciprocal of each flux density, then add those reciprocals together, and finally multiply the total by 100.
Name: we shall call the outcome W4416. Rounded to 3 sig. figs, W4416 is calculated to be 10.2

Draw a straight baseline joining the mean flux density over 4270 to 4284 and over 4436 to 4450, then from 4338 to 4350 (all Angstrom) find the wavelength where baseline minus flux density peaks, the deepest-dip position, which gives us 4341 Angstrom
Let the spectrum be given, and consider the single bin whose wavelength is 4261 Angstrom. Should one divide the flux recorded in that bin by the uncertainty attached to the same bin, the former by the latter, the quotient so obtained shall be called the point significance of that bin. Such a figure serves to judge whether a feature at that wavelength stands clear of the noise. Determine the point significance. 15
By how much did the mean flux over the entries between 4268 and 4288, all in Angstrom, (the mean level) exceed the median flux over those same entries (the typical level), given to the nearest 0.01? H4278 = -1.34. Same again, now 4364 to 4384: -0.86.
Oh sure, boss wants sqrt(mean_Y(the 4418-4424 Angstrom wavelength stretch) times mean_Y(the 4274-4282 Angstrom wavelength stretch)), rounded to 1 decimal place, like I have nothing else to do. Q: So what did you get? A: 21.7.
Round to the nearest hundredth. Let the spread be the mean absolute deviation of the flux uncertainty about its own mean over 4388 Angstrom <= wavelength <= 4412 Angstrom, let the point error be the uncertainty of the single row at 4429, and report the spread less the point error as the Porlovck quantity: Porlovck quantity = -1.08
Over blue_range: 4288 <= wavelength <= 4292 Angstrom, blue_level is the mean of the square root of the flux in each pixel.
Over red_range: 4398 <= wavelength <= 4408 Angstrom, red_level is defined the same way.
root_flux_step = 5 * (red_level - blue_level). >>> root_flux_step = 3.3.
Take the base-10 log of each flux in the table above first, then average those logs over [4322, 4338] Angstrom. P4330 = 1.32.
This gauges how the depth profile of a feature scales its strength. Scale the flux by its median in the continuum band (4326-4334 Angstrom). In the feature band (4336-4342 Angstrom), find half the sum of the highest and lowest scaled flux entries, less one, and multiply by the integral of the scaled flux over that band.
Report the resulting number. -0.8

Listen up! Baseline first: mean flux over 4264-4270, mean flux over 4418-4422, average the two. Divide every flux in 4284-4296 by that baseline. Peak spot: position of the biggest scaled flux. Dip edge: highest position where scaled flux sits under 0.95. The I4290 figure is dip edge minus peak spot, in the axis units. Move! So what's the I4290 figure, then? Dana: 2 Angstrom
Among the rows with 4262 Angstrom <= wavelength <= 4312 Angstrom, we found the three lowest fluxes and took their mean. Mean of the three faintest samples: 11.8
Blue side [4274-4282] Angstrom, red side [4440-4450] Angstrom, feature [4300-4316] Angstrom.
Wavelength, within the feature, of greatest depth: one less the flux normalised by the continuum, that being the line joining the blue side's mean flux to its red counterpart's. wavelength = 4309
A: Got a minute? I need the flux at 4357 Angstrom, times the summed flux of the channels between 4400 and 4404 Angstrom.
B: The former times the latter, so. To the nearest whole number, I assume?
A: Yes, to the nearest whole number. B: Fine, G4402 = 939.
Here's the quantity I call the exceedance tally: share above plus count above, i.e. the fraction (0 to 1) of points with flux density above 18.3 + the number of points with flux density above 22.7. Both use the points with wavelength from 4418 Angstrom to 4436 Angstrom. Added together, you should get 8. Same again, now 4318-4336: 5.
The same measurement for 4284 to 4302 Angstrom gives 0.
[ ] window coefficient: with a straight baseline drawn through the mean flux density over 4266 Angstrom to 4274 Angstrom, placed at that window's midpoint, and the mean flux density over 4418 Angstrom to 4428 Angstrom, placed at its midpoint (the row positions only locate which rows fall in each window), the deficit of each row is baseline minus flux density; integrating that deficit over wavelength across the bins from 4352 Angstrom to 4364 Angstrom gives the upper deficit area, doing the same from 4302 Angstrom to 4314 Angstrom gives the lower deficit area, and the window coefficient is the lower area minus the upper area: 67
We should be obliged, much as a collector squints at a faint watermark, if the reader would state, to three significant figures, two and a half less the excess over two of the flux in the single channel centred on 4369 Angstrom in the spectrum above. -20.1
